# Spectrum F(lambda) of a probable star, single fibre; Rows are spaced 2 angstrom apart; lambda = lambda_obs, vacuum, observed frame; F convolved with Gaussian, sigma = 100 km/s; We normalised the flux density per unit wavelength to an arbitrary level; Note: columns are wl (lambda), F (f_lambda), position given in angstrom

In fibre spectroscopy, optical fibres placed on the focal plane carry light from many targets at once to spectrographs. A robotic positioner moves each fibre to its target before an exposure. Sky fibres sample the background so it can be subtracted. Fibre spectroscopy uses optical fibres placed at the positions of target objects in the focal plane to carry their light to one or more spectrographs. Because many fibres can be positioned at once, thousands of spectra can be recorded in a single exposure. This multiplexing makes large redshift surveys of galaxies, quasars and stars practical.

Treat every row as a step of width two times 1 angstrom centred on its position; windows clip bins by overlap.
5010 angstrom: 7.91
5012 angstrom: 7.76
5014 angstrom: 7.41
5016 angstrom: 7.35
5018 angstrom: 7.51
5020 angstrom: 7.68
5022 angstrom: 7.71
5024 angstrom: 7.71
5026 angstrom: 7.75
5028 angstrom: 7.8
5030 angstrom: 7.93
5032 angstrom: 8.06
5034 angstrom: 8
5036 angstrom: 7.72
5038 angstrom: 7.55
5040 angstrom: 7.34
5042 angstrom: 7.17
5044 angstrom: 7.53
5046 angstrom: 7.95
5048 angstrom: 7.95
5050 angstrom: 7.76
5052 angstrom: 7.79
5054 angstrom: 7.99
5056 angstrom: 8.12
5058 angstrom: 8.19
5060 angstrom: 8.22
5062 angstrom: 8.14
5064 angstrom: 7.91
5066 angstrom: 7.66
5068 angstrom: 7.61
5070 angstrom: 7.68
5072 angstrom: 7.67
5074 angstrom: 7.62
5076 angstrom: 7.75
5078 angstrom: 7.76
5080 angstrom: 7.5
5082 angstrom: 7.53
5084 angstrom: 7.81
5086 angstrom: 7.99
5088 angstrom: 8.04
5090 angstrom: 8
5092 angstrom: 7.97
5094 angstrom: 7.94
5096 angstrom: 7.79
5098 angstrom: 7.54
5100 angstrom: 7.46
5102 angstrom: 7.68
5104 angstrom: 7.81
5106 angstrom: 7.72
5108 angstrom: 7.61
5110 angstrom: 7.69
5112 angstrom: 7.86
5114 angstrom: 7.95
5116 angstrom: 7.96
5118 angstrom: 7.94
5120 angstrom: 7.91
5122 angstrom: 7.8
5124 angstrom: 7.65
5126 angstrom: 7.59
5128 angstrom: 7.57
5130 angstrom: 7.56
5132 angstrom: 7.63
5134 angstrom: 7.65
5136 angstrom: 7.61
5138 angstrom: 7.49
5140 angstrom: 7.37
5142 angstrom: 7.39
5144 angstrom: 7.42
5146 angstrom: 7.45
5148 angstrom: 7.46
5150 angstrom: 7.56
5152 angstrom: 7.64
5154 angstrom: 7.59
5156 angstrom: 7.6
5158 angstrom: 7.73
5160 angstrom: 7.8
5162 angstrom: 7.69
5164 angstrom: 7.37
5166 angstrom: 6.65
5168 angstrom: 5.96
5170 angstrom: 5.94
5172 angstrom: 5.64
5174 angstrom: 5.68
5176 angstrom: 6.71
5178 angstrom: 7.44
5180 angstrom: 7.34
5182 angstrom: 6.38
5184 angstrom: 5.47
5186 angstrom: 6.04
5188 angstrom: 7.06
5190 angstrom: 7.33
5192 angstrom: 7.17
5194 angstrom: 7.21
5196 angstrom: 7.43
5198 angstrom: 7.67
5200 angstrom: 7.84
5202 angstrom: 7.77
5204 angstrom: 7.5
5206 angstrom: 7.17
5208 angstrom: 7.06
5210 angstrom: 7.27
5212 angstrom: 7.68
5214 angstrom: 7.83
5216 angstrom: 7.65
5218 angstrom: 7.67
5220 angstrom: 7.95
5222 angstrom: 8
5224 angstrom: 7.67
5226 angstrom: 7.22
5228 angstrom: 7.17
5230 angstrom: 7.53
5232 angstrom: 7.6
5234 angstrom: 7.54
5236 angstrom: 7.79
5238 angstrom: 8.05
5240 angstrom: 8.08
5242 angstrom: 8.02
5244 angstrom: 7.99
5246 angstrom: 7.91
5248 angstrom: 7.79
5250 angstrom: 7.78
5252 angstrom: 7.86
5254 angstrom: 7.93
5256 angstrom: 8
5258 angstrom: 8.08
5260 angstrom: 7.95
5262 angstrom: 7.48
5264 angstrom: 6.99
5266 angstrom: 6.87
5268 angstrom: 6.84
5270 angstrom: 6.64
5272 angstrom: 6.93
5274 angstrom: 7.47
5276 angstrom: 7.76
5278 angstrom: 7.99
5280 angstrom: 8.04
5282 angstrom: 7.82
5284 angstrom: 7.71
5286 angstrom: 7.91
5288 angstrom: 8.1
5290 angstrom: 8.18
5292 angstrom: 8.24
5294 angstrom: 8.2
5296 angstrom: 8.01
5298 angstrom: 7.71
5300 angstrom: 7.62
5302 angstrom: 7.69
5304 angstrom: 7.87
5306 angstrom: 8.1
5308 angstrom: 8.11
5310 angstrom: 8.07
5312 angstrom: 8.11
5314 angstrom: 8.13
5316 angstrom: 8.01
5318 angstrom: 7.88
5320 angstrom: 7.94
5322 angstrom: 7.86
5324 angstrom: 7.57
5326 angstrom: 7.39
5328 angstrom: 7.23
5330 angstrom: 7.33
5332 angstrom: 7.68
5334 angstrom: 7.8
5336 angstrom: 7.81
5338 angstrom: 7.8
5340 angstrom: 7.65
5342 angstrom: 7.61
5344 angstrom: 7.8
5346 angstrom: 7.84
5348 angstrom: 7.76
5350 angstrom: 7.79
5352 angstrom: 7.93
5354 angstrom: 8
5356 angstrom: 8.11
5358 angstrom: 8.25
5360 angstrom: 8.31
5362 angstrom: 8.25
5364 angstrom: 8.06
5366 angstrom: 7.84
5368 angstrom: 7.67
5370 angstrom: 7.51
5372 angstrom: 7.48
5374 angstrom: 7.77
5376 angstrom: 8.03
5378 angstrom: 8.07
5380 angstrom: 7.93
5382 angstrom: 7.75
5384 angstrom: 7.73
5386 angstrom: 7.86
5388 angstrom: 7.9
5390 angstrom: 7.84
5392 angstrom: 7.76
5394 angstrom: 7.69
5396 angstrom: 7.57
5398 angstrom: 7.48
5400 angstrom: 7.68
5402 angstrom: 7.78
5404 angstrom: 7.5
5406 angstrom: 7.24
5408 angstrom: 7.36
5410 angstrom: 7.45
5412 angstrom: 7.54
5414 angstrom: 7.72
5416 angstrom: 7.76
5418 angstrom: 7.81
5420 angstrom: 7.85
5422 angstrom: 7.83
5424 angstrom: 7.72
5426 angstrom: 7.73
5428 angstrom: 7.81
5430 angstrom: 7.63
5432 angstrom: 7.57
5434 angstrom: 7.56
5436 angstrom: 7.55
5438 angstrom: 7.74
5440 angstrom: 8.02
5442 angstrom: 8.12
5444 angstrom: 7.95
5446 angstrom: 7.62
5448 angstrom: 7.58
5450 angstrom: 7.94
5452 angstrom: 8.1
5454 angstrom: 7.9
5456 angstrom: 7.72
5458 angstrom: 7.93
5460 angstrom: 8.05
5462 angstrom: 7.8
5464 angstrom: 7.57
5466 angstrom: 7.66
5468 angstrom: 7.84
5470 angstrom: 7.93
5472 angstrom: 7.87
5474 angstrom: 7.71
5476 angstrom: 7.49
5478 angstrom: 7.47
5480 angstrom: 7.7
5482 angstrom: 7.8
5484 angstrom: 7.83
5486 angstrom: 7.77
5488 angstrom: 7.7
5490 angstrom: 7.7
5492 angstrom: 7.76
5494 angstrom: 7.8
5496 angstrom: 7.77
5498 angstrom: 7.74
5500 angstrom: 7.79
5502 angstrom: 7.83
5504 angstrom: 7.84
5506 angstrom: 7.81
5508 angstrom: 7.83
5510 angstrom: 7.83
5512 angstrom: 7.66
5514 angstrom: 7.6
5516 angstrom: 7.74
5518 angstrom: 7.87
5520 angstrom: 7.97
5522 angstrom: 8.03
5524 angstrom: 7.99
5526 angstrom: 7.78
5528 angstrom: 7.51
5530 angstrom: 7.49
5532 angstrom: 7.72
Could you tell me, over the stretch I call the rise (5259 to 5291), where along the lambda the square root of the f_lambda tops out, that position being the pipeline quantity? 5290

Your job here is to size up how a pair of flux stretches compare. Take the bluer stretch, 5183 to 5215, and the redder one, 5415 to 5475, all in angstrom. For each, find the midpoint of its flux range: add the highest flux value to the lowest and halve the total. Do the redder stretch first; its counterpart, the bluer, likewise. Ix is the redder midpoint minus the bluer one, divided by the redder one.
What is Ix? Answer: 0.151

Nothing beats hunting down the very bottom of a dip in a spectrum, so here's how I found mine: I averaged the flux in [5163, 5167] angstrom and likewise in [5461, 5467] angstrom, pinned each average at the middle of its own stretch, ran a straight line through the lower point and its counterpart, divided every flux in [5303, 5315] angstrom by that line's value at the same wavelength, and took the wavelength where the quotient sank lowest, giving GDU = 5304 angstrom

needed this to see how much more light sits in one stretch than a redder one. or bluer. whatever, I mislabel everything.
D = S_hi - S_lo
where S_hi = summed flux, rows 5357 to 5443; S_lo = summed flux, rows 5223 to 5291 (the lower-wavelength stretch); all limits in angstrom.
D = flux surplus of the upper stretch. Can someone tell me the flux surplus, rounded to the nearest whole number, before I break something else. 73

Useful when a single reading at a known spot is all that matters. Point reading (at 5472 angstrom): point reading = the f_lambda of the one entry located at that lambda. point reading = 7.87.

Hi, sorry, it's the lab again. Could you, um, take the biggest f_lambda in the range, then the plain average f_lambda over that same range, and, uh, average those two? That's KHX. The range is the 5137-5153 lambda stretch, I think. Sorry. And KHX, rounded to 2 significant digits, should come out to 7.6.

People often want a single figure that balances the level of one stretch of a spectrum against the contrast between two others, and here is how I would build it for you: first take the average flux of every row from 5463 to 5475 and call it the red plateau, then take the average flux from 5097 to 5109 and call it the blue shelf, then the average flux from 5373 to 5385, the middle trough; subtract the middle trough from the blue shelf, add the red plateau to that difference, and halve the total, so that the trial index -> 3.76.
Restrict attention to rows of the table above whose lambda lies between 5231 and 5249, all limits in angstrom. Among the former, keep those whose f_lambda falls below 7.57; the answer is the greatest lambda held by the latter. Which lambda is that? 5234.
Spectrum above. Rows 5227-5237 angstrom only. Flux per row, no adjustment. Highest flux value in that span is 7.79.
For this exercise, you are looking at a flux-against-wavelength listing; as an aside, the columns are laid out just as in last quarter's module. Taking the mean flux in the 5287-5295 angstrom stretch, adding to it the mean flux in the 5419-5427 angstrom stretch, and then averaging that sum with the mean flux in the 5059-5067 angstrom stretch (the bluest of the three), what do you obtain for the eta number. 12.0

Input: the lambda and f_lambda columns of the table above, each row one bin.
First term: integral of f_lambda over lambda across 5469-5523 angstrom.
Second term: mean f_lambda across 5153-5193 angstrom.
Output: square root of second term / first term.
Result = 0.128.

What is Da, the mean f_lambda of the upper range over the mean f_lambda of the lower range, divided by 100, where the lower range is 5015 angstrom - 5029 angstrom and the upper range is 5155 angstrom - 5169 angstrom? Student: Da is 0.0095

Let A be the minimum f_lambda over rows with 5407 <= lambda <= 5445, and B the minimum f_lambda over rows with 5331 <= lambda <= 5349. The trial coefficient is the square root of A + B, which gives 3.87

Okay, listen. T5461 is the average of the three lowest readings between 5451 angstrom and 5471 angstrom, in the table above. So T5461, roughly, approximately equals 7.65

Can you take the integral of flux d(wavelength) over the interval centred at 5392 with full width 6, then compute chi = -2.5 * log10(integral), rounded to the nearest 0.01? -4.17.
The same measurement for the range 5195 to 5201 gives -4.15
